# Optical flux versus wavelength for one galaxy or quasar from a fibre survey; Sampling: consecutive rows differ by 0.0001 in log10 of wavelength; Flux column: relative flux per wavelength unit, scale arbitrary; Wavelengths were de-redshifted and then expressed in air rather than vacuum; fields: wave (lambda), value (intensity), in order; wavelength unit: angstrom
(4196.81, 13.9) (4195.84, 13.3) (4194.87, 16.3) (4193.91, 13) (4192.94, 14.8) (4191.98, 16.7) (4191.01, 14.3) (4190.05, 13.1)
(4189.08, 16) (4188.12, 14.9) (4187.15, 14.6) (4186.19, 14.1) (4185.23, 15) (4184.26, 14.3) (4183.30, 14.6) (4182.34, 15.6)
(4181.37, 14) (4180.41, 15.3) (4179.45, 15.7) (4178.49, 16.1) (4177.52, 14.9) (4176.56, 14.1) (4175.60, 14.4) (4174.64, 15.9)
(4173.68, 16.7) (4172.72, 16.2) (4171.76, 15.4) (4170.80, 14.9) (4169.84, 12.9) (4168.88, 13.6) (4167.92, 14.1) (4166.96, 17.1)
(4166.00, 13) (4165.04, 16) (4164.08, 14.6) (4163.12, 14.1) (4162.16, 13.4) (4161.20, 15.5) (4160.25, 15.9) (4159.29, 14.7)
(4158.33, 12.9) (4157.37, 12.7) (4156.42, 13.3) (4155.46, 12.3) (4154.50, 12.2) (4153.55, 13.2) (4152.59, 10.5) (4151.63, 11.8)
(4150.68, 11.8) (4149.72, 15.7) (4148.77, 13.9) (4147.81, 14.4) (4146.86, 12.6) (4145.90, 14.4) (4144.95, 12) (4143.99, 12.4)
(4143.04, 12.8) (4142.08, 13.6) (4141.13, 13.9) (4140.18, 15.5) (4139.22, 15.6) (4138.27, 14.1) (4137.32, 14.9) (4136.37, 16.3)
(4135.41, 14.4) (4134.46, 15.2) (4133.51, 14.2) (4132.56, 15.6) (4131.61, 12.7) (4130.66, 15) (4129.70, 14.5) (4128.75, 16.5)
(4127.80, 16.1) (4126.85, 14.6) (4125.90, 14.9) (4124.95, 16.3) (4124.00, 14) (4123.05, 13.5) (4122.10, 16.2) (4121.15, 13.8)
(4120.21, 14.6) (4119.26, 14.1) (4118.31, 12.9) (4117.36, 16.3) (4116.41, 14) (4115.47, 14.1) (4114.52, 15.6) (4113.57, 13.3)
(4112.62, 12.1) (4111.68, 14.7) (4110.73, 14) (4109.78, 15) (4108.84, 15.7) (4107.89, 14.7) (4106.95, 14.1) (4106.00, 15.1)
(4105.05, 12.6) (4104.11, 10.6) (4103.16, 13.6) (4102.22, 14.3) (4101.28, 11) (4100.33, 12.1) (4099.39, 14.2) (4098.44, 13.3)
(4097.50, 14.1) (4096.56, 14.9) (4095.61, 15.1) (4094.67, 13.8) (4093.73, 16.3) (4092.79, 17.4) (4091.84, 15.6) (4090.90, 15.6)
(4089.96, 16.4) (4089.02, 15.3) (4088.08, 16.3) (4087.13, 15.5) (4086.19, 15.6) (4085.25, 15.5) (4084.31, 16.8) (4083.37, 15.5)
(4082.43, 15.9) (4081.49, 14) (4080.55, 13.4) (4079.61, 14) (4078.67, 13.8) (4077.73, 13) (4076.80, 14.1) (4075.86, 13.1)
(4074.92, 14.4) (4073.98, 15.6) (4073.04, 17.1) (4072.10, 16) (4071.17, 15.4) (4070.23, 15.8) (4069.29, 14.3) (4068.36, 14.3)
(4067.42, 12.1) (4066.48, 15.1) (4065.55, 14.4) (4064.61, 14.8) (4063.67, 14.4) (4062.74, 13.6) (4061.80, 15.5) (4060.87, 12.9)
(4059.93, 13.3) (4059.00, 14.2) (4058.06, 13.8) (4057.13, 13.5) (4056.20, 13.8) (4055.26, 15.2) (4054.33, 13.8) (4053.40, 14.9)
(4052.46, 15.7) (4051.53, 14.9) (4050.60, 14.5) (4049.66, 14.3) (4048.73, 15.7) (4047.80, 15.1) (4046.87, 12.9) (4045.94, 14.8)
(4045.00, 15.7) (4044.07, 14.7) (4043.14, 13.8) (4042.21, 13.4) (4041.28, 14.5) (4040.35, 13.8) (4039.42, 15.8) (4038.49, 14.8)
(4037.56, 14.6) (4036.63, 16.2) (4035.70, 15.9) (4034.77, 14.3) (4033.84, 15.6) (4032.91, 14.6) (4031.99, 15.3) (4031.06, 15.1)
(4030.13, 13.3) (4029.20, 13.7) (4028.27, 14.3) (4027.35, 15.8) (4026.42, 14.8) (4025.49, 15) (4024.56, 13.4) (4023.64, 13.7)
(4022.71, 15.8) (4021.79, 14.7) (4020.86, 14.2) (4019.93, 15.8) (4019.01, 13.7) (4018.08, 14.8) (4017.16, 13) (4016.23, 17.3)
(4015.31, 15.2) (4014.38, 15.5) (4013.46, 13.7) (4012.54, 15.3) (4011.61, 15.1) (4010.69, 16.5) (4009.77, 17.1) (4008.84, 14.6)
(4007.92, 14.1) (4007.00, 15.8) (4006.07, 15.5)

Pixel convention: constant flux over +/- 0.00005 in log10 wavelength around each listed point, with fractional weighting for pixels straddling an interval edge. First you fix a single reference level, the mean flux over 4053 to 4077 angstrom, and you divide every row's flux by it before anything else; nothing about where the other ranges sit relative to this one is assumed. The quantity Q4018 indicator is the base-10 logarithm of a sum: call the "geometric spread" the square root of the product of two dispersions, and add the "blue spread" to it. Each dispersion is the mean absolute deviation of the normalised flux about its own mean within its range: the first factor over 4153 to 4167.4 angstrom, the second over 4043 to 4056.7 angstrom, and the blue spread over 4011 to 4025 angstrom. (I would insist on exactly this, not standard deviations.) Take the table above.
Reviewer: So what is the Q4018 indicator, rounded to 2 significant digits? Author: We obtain -0.90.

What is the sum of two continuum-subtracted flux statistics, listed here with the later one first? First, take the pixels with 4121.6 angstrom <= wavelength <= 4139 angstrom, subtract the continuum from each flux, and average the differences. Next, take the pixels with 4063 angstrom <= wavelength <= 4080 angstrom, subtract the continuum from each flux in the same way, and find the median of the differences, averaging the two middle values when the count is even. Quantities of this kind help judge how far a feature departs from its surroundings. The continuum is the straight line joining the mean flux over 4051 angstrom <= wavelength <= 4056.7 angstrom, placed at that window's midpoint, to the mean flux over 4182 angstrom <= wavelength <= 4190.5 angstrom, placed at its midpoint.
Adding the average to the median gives -0.1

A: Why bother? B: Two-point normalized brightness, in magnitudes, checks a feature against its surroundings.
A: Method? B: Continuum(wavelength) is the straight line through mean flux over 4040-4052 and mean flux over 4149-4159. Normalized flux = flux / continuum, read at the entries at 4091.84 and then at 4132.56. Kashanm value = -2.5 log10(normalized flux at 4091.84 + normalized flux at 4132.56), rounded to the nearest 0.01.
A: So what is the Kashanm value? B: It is -0.92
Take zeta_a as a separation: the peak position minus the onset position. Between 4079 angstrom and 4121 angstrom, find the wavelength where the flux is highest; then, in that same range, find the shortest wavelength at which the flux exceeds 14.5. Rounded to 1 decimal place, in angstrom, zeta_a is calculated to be 10.4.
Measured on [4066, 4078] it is 6.6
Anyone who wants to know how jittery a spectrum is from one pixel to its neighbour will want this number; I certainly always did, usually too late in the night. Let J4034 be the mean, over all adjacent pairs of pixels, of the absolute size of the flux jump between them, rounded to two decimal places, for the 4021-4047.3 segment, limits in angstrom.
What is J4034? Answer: 1.01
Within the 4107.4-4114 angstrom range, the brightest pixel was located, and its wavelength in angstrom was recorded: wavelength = 4108.84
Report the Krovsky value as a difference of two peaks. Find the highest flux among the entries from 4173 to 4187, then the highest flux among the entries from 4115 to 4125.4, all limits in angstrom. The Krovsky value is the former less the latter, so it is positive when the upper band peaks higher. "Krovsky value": 0.40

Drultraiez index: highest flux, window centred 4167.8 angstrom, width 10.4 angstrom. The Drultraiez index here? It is 17.1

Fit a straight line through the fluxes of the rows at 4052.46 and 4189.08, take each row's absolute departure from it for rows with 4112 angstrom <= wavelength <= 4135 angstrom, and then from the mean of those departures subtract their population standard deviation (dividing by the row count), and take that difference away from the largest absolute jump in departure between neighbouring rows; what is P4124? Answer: 2.4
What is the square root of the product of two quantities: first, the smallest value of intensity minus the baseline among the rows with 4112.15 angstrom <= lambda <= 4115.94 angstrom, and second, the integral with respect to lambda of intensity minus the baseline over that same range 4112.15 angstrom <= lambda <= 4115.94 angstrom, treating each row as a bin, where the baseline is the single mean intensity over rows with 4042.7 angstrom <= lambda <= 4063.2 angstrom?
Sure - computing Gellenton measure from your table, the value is 2.31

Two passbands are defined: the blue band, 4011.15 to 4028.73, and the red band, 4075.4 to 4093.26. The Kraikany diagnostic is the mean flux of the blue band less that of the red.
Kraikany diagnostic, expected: -0.3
